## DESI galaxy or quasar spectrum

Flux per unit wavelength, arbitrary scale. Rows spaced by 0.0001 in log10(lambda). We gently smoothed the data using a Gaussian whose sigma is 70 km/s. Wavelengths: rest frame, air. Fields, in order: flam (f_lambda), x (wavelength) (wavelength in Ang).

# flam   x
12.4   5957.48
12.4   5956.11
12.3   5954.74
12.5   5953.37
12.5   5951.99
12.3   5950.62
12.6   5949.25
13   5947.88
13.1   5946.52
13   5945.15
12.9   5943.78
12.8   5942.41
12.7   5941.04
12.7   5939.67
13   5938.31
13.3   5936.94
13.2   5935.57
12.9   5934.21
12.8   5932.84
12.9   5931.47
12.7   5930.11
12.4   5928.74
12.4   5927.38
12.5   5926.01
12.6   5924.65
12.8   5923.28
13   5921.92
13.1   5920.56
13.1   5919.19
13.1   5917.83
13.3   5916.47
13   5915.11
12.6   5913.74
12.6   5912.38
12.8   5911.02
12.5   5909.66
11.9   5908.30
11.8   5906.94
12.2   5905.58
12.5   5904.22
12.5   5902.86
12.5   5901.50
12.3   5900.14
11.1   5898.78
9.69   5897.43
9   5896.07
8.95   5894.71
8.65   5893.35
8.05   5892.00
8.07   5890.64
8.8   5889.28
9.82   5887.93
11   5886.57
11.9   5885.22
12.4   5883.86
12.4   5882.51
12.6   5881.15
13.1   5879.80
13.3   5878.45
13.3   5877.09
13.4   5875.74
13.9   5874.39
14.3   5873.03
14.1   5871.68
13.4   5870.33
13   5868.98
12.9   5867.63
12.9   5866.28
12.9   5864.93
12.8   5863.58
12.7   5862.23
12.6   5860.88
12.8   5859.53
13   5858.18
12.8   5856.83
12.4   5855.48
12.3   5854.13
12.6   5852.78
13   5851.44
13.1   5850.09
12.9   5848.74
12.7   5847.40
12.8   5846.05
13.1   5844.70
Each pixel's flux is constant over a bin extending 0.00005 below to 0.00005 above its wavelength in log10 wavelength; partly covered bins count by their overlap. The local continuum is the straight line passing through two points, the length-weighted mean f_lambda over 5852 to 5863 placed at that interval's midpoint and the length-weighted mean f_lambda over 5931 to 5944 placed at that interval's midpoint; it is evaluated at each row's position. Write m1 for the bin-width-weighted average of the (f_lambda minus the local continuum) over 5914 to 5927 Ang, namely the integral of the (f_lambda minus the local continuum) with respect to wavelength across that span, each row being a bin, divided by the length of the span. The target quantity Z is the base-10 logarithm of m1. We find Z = -1.22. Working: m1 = 0.06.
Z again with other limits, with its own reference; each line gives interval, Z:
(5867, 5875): -0.04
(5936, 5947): -1.93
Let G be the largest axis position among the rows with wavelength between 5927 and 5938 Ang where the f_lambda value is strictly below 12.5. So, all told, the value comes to 5928.74 Ang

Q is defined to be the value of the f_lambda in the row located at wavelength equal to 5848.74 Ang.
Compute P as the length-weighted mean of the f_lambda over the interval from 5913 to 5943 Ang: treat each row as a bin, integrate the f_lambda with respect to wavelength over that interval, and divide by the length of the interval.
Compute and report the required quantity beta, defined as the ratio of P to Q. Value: 1.00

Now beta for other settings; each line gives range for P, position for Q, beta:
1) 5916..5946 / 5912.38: 1.02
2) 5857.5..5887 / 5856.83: 1.01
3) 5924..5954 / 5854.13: 1.04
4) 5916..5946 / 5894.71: 1.44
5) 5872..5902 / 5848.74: 0.88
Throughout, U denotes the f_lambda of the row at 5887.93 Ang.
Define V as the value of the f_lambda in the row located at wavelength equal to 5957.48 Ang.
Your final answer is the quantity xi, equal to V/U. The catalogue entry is 1.26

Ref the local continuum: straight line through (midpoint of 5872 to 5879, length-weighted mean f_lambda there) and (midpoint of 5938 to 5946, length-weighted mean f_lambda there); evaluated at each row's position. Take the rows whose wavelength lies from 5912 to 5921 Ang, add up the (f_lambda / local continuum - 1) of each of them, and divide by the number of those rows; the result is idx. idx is -0.01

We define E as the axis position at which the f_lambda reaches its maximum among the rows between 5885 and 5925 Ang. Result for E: 5916.47 Ang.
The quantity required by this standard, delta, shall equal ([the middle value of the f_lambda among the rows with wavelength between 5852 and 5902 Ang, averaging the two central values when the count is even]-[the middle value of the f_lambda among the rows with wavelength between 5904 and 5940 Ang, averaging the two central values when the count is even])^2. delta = 0.04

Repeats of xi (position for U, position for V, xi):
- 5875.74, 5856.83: 0.96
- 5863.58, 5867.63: 1.01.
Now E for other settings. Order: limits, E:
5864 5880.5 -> 5873.03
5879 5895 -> 5879.80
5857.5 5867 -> 5858.18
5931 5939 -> 5936.94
